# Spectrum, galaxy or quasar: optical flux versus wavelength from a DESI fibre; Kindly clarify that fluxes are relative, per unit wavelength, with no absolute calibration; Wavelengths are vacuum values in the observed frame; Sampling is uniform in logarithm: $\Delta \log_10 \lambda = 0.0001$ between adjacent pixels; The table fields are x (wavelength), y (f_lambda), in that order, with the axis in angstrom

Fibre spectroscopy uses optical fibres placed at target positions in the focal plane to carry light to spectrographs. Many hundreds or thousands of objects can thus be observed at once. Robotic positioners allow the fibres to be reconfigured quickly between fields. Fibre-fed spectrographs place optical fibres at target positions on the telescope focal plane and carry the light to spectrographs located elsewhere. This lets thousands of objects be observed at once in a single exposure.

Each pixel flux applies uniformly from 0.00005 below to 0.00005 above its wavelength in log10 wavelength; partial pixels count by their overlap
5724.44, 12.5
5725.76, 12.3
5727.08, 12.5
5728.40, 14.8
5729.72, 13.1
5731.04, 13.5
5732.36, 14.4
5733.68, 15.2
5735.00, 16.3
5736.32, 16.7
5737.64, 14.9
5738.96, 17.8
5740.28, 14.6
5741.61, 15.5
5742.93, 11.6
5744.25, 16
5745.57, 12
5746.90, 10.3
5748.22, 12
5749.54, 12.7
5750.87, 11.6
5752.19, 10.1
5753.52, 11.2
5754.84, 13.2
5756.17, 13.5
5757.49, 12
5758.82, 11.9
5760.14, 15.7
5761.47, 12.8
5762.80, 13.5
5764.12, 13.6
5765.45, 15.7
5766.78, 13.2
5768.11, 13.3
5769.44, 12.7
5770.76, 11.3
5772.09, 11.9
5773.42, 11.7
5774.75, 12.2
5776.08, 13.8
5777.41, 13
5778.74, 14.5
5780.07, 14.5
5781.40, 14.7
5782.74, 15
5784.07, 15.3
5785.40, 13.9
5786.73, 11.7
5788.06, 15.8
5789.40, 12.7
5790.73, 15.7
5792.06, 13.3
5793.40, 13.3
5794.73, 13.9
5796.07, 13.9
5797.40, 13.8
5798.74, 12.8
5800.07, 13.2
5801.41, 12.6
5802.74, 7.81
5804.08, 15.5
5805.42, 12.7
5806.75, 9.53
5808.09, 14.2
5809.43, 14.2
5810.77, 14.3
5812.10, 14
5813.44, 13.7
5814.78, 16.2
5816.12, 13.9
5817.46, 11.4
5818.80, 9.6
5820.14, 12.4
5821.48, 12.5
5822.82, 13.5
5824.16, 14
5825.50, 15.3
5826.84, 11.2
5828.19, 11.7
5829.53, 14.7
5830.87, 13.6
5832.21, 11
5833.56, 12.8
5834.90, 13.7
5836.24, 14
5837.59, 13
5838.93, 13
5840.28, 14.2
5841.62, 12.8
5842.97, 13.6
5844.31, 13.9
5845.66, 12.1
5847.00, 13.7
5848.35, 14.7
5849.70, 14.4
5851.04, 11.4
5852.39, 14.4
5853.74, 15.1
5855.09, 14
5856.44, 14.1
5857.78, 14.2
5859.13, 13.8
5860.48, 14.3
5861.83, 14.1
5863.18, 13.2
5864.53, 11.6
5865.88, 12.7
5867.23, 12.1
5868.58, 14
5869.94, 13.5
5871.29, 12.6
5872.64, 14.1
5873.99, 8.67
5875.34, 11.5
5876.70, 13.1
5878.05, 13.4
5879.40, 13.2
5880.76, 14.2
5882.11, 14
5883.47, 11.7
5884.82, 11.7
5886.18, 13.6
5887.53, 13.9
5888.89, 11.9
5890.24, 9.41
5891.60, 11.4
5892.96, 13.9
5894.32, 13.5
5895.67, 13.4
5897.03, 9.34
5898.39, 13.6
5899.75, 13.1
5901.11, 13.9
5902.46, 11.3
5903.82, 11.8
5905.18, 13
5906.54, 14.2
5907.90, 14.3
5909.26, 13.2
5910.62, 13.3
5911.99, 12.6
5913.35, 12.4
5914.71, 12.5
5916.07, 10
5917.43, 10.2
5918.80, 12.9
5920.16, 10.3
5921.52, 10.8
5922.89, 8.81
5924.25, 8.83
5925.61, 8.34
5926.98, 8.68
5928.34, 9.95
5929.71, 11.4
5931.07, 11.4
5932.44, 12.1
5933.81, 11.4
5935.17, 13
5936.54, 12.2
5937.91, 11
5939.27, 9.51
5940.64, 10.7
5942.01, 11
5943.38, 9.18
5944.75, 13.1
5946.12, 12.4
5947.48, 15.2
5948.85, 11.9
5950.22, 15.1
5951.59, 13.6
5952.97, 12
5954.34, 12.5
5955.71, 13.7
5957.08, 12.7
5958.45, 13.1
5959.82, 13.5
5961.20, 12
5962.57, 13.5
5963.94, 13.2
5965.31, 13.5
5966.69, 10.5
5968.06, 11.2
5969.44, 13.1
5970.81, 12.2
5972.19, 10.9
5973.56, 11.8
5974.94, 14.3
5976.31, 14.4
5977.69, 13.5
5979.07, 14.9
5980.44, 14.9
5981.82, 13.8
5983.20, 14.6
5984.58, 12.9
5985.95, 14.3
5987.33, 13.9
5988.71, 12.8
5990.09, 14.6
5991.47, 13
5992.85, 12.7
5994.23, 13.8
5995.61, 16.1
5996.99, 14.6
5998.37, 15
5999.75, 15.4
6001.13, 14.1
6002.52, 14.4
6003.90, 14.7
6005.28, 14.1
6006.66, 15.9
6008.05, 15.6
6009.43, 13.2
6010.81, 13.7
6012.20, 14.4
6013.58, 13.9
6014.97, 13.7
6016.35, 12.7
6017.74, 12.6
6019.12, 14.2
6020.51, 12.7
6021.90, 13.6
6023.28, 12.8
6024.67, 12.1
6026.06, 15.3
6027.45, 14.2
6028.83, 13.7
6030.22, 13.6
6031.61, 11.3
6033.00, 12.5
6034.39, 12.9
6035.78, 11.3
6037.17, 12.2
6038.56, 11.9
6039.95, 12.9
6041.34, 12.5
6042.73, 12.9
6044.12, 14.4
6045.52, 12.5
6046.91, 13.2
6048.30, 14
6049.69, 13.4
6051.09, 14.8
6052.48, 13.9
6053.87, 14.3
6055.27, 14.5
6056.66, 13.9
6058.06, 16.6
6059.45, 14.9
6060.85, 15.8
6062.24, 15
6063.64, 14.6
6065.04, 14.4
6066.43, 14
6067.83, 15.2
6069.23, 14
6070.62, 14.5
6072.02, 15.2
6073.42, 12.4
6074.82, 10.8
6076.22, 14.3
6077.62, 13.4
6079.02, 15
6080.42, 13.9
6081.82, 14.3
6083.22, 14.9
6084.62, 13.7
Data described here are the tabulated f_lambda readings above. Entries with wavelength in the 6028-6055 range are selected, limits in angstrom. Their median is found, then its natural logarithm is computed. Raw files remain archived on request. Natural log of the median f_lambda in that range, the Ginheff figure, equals 2.56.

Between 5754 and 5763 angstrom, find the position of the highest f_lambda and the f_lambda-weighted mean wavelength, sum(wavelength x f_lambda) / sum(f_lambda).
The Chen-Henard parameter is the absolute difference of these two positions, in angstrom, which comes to 1.3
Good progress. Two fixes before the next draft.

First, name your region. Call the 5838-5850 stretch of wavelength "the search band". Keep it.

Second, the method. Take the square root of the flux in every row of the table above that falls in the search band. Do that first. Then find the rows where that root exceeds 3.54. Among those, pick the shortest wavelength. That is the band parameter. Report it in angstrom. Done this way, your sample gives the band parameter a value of 5838.93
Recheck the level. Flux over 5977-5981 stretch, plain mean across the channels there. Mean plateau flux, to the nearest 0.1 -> 14.4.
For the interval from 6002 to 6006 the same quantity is 14.4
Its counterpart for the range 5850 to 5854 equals 13.6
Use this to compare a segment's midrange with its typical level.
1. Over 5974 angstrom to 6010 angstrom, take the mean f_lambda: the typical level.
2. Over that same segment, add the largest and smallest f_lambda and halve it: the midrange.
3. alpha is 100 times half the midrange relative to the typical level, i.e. 50.4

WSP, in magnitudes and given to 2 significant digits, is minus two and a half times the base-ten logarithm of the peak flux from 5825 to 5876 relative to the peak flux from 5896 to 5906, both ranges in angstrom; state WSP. -0.10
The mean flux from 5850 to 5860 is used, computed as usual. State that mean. 13.9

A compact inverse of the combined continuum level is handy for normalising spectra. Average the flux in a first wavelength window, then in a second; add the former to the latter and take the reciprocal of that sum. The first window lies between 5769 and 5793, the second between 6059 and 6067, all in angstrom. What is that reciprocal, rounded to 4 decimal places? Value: 0.0353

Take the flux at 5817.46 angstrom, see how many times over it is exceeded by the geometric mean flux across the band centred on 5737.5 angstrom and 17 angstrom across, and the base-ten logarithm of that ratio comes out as 0.11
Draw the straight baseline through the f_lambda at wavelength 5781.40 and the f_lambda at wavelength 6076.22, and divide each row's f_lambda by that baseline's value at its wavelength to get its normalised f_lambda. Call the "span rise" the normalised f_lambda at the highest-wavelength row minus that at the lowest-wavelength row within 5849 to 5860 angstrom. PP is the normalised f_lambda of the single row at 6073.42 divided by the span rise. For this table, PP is -22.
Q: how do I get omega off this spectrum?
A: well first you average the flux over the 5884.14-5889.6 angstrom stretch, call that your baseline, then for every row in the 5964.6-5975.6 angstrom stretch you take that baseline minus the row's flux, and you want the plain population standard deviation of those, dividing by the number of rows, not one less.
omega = 1.3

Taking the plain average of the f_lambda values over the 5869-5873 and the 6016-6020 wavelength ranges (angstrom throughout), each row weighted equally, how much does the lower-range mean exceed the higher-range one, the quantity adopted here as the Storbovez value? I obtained 0.2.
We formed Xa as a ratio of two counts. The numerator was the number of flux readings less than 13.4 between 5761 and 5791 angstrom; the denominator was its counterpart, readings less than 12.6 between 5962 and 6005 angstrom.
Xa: 2.2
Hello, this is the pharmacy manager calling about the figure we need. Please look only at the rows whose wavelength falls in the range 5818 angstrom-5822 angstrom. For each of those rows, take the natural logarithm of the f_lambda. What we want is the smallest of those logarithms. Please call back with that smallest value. 2.26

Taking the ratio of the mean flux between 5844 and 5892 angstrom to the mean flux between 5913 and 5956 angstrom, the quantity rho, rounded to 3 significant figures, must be 1.14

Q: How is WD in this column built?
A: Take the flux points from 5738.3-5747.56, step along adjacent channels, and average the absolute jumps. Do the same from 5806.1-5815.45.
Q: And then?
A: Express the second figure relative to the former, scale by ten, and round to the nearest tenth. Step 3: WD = 4.3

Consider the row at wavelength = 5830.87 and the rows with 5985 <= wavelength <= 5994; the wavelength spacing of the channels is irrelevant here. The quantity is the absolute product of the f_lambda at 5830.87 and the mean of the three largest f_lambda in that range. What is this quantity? 194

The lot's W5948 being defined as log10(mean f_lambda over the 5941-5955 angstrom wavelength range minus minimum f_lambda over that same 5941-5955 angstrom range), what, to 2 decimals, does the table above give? 0.53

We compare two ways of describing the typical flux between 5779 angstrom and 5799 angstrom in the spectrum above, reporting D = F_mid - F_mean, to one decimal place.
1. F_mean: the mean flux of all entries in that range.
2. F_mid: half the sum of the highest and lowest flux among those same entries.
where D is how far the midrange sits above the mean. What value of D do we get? -0.3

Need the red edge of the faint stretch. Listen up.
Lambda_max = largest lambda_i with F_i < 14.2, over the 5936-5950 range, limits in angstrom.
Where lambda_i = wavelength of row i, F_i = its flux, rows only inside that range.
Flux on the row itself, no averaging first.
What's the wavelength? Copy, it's 5948.85 angstrom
